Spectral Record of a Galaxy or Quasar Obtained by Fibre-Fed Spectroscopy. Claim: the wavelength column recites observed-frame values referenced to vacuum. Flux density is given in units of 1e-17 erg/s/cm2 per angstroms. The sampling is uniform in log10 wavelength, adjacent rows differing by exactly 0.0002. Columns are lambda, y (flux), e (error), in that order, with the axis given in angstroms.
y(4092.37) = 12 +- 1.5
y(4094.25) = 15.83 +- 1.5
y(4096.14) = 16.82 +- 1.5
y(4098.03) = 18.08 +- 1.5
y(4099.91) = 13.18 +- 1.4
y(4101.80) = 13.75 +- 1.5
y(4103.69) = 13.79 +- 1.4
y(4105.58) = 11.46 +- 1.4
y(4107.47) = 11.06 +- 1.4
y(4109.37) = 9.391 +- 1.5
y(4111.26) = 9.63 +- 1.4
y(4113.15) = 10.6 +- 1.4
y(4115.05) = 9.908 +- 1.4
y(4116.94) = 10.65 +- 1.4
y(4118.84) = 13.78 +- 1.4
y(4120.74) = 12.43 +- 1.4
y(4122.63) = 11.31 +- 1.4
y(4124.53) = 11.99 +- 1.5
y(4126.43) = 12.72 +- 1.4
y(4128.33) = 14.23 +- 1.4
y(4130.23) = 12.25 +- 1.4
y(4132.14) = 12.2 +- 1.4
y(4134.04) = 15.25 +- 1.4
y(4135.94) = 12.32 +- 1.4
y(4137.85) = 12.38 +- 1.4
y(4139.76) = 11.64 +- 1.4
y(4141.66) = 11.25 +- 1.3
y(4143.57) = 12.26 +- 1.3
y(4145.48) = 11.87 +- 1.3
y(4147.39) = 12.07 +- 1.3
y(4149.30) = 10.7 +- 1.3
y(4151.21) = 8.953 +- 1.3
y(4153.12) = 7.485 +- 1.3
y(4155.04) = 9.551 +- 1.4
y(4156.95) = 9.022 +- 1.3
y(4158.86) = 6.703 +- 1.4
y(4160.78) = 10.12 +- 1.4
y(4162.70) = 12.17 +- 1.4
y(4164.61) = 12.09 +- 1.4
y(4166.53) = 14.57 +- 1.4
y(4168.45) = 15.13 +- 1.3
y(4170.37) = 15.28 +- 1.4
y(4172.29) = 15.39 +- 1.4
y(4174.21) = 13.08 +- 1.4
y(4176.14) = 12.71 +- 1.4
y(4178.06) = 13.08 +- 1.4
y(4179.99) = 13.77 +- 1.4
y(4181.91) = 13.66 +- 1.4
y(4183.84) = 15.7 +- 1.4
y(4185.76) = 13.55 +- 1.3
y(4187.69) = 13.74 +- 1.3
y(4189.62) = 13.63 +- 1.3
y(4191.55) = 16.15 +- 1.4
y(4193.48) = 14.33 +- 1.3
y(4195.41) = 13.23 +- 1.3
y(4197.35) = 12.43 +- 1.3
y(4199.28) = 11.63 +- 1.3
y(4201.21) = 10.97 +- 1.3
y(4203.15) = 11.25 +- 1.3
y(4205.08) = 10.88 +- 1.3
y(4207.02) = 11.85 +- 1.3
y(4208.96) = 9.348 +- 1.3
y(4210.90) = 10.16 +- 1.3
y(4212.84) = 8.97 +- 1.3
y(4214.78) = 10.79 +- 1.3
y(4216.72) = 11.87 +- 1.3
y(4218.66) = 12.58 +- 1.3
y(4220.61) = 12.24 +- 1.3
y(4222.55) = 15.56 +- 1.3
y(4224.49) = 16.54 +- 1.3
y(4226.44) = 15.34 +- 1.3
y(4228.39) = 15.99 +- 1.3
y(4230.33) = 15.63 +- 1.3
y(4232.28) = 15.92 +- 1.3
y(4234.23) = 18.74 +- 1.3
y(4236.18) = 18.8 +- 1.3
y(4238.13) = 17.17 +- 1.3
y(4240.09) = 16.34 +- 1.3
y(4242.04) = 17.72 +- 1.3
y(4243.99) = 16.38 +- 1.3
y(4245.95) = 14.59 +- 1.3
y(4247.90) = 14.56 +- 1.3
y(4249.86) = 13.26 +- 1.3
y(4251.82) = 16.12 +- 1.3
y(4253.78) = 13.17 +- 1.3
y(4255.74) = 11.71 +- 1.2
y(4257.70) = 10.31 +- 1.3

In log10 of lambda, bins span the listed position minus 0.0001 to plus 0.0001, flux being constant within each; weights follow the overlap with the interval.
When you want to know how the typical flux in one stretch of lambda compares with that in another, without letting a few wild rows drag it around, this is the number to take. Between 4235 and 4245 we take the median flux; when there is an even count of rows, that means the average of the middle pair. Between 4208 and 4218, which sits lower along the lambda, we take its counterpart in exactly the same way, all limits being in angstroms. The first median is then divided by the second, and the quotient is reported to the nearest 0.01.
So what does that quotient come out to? 1.69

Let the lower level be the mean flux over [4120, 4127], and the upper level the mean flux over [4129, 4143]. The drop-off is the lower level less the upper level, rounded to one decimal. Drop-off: -0.4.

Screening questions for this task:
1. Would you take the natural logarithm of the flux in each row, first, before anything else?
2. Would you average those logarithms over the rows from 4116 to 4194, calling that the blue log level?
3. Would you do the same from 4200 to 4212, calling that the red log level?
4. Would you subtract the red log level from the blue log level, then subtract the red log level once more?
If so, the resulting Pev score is -2.2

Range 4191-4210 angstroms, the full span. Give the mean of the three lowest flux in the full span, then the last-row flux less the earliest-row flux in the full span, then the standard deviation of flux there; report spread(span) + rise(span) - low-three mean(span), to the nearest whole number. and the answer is -15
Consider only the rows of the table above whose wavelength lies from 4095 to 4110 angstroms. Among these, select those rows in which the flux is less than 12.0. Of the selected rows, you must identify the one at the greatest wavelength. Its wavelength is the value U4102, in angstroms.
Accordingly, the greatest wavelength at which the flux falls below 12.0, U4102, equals 4109.37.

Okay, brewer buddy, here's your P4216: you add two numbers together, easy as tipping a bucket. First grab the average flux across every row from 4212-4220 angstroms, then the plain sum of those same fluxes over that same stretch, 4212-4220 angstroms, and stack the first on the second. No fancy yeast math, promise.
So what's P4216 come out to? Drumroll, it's 55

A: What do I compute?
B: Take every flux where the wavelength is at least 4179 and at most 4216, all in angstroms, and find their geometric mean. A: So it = 12.3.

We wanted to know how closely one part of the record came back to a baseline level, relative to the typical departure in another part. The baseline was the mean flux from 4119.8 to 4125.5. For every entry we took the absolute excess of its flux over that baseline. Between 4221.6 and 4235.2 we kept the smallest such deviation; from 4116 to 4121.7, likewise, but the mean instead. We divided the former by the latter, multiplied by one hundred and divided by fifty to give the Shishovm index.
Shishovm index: 5.6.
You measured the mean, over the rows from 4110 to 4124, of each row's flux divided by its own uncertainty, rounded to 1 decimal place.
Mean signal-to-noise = 8.0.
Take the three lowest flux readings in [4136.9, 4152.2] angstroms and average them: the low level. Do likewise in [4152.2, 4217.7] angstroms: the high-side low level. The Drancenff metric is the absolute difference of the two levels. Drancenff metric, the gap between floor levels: 2.6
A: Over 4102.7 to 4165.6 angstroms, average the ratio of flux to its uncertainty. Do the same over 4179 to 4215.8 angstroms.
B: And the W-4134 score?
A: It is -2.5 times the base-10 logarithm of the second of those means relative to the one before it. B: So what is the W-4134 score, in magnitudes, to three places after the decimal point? -0.148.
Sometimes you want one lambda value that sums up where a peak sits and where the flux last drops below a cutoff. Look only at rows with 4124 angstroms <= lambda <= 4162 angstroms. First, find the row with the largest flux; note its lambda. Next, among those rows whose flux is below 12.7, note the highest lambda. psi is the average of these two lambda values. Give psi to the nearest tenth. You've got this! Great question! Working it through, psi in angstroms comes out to 4147.4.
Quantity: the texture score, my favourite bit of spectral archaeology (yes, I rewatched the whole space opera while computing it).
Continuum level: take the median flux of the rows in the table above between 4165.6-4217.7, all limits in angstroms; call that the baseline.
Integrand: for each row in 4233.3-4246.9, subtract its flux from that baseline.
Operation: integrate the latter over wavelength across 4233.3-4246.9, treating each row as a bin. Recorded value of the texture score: -55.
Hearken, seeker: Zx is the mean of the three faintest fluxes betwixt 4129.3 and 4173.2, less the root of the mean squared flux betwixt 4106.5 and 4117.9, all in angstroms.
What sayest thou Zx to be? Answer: -2.5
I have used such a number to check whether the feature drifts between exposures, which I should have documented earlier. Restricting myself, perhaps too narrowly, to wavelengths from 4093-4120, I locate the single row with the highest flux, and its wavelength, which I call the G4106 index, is 4098.03 angstroms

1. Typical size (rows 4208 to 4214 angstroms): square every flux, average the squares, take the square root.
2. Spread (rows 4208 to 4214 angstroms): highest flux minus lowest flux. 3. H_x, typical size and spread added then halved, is 5.3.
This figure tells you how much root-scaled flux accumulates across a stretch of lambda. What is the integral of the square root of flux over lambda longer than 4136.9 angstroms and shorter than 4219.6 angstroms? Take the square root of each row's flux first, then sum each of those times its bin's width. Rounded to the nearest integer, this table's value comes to 286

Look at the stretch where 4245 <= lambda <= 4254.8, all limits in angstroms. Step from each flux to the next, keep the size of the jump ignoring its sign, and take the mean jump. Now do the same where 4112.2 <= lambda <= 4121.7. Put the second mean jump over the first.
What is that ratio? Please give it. 0.83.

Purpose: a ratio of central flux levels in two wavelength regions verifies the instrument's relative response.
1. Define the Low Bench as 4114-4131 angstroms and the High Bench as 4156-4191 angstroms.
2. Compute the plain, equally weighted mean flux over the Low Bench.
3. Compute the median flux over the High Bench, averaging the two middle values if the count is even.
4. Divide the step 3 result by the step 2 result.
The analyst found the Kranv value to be 1.12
